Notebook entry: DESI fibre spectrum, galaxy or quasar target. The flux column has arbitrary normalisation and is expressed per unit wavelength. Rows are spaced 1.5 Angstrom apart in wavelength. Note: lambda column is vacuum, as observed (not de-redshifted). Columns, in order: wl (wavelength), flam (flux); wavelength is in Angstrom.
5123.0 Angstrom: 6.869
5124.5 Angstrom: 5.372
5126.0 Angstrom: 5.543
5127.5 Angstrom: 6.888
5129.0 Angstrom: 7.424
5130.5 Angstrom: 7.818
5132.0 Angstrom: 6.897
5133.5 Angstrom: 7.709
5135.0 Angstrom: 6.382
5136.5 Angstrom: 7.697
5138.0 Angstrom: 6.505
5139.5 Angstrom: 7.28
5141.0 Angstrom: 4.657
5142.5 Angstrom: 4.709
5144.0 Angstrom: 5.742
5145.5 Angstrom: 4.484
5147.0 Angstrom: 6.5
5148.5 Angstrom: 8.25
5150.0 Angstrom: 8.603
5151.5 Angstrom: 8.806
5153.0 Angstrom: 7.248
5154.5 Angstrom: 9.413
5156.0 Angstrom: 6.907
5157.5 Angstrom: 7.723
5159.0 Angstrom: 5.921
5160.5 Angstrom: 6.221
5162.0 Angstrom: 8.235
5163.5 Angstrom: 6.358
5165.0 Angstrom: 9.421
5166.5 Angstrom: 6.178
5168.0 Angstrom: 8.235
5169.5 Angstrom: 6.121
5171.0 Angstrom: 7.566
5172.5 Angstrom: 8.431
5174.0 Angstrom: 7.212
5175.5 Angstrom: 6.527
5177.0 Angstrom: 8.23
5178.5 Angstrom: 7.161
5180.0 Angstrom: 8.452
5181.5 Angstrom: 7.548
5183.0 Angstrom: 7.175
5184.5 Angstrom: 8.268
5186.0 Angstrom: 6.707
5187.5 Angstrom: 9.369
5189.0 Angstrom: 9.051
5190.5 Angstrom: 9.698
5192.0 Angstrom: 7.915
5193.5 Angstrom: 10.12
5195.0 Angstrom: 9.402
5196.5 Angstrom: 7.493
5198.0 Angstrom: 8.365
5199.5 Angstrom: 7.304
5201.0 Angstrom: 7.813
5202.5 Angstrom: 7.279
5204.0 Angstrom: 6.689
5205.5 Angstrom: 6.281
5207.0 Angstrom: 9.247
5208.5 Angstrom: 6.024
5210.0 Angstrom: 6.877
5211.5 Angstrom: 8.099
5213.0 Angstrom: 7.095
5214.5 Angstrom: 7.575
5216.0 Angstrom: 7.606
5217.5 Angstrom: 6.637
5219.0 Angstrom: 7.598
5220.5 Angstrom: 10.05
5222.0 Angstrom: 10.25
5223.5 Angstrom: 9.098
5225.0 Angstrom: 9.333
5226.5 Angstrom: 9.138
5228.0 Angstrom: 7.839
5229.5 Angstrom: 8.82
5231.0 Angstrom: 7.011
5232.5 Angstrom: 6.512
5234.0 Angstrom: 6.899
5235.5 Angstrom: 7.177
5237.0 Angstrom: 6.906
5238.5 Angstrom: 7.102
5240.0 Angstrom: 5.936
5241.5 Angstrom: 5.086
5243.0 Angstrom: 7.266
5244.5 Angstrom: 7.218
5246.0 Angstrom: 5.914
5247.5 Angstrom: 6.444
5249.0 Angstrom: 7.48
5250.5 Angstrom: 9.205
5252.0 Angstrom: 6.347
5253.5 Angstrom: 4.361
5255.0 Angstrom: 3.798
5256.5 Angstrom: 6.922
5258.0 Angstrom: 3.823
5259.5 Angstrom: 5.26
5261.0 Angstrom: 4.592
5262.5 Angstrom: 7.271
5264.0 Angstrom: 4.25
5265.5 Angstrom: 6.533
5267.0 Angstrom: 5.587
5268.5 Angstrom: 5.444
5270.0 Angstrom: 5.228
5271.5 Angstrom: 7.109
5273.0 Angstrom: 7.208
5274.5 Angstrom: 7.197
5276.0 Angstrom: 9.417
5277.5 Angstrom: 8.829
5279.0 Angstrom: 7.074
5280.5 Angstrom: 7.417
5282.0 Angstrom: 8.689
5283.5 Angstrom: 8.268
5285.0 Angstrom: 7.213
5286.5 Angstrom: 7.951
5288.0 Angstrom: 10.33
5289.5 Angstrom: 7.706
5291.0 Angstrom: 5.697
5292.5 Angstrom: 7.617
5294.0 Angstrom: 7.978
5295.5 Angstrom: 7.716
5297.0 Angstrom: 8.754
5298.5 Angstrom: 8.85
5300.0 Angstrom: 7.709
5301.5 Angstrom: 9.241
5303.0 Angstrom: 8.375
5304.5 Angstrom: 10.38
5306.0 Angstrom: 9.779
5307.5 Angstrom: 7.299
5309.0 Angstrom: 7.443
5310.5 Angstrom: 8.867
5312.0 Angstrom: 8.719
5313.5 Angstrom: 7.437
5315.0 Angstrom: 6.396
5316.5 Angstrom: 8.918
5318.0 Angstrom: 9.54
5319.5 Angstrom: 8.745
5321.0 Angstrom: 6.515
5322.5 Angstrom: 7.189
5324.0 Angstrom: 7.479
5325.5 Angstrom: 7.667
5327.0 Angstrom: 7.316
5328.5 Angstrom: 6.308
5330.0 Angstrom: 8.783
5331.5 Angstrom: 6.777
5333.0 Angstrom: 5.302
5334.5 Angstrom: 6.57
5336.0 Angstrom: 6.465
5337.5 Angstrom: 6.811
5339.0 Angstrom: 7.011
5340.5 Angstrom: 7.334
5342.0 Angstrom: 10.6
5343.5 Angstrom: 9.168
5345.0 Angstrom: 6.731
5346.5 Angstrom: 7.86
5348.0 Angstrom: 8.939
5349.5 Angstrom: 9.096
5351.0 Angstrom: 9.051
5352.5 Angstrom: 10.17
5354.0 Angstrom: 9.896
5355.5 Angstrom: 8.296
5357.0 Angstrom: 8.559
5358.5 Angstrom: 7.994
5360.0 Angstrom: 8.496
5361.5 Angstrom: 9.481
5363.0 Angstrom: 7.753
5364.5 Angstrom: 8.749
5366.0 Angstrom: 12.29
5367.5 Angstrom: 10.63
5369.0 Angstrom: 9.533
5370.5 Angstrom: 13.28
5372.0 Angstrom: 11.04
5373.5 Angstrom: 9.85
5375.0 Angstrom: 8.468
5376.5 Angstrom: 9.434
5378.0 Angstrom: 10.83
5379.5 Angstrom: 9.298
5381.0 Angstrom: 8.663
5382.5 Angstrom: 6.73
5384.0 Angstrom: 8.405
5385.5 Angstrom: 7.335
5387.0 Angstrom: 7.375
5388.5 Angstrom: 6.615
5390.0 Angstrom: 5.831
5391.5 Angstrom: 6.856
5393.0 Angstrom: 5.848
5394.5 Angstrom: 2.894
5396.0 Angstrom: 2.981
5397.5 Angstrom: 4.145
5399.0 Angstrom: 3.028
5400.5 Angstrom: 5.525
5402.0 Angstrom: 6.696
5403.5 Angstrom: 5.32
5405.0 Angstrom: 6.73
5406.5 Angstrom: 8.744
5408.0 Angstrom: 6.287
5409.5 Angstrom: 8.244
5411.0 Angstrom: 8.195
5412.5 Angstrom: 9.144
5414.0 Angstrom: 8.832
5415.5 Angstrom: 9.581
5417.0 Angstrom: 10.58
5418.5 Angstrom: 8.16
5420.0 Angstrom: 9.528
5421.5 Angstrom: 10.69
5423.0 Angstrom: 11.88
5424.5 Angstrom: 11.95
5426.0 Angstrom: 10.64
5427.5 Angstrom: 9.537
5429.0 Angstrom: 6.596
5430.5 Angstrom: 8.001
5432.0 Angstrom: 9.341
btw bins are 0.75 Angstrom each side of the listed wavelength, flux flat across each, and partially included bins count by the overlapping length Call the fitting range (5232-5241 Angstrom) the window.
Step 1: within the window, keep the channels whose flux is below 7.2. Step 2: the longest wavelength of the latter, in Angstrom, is 5240.0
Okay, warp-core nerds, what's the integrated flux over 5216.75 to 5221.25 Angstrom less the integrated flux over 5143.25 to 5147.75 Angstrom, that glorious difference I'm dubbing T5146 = 11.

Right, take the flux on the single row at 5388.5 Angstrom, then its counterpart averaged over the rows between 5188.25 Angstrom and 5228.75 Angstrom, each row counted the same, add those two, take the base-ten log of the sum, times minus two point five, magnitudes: -2.9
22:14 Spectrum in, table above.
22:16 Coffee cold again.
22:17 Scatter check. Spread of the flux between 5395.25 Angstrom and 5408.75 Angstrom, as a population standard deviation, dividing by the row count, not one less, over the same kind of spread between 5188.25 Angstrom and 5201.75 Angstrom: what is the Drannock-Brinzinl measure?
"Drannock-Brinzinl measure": 1.84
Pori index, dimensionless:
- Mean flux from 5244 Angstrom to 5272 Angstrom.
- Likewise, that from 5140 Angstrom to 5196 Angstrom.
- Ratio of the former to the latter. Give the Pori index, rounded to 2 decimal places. 0.79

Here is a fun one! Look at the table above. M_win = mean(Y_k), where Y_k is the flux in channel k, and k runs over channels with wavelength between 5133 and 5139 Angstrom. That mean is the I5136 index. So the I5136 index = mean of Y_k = 7.1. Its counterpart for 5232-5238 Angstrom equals 6.9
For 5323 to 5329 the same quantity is 7.2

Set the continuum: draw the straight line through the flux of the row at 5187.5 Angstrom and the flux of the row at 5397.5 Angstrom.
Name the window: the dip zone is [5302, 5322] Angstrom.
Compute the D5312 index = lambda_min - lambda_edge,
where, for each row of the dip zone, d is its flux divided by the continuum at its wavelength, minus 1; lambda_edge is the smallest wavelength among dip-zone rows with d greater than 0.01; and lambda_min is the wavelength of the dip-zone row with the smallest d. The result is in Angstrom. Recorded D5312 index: 12.0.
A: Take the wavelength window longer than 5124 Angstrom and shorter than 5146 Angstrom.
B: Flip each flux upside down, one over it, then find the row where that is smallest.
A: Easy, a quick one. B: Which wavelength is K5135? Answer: 5130.5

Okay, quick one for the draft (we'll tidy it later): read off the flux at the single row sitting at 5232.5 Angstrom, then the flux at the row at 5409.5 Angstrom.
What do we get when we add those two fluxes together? 14.8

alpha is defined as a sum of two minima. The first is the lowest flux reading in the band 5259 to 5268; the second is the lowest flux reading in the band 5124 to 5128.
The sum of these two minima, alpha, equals 9.6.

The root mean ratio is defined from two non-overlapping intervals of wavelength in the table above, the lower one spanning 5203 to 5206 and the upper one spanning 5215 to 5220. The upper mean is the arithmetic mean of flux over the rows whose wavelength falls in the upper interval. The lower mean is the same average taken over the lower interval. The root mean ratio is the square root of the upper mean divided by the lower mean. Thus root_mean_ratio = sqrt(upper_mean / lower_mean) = 1.06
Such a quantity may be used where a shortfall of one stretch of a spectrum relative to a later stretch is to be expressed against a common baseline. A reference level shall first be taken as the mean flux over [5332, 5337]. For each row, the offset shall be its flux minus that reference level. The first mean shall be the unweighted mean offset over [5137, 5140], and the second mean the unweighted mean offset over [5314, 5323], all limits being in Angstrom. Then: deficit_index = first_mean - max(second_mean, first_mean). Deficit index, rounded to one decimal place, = -1.0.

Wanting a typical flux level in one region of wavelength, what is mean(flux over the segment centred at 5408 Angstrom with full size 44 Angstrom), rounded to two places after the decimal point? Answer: 7.53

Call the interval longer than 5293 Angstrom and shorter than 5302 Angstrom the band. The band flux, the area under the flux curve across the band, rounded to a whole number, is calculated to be 75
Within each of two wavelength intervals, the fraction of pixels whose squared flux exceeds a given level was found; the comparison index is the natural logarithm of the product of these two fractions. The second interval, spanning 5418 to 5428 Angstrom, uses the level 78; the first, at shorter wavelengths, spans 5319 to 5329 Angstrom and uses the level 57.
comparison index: -1.4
